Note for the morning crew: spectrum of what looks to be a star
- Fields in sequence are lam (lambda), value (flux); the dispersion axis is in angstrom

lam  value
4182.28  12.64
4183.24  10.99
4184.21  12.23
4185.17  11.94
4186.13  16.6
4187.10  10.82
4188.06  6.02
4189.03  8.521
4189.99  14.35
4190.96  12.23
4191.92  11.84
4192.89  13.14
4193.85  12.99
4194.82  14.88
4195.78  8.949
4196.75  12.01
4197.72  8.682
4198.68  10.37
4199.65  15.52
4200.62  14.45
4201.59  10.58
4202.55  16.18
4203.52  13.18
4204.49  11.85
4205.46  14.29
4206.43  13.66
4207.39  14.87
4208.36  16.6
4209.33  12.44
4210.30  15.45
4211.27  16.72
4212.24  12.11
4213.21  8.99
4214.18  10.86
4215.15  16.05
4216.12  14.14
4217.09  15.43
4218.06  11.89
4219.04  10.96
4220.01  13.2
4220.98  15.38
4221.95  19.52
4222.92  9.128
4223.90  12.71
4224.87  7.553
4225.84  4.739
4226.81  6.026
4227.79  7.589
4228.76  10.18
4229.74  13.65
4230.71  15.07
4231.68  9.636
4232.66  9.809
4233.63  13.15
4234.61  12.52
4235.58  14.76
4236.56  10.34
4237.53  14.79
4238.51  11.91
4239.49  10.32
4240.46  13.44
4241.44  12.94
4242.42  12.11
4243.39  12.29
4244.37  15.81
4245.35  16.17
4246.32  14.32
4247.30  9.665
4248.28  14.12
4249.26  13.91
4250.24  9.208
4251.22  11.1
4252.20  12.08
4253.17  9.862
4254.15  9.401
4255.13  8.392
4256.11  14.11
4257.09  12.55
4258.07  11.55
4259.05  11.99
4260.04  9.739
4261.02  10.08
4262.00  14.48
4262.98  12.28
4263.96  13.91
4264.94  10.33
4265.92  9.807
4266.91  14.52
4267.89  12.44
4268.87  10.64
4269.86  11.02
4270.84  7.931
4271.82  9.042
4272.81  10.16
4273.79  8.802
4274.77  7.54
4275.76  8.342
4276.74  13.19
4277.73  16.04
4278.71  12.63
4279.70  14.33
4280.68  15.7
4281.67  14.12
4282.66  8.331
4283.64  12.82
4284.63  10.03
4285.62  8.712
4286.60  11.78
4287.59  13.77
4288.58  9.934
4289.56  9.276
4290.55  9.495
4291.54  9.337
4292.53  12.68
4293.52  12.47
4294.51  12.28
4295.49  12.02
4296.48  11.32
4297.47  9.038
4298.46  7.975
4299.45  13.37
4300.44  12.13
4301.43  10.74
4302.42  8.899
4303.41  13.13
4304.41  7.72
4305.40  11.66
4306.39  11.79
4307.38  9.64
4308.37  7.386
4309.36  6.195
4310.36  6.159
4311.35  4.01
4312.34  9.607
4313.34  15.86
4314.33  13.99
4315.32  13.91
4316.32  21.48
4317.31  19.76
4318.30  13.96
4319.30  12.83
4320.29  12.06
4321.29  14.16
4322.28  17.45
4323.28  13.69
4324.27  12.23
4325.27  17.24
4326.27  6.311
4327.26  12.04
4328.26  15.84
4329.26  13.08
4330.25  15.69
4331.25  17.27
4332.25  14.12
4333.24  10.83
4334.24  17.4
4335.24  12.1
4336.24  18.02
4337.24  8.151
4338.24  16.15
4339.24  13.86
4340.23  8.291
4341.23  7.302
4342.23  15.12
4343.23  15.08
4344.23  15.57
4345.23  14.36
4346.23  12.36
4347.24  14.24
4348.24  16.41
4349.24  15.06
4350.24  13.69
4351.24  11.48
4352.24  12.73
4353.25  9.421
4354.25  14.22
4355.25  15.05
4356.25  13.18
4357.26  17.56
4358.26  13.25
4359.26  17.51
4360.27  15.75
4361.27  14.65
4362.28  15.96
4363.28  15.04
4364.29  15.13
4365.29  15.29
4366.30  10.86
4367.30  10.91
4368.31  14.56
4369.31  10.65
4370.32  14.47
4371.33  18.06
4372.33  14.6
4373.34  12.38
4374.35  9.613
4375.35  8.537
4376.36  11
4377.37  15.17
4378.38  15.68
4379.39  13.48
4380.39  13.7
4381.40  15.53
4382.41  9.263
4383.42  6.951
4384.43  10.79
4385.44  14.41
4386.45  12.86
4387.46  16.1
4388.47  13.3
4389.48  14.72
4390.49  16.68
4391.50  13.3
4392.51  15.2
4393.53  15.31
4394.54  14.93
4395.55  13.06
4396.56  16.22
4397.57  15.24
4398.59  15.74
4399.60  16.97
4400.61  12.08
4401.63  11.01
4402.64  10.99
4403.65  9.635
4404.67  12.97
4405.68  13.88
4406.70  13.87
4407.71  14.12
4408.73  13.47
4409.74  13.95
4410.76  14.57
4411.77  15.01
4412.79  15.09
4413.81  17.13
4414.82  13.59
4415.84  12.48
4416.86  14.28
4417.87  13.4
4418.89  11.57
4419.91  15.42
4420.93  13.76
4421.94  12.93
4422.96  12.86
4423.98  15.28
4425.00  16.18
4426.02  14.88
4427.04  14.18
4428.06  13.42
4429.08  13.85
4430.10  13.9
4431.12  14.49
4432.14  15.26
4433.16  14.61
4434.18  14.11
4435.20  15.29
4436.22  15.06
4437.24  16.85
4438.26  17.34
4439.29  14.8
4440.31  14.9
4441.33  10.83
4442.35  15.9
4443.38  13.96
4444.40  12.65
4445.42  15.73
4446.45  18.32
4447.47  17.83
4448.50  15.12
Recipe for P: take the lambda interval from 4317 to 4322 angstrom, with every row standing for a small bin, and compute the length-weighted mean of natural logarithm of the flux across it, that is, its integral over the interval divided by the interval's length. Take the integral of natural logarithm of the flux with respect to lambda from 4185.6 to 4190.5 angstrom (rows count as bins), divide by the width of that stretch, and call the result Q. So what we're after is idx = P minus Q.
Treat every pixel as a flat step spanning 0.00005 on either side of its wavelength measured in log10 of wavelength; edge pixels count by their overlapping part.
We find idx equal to 0.30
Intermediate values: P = 2.66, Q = 2.36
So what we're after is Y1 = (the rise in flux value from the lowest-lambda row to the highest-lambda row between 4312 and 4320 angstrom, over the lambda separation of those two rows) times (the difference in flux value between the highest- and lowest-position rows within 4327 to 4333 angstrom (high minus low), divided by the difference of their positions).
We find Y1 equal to 0.2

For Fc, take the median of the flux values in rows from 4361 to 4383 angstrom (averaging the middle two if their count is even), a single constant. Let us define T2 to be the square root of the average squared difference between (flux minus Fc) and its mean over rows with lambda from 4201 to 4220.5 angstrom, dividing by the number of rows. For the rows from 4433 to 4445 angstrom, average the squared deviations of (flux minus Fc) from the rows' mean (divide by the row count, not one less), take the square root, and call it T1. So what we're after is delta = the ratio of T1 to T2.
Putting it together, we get 0.77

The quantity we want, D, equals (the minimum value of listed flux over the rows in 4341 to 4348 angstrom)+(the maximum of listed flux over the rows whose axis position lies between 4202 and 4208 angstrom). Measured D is 23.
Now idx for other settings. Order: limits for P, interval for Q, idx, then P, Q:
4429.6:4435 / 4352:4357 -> 0.12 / 2.68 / 2.56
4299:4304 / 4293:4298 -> 0.00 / 2.43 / 2.43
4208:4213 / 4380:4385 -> 0.27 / 2.64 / 2.38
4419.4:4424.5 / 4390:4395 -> -0.07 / 2.64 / 2.71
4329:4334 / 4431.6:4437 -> -0.05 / 2.66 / 2.71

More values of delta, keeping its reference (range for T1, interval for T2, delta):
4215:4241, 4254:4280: 1.42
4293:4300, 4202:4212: 1.11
